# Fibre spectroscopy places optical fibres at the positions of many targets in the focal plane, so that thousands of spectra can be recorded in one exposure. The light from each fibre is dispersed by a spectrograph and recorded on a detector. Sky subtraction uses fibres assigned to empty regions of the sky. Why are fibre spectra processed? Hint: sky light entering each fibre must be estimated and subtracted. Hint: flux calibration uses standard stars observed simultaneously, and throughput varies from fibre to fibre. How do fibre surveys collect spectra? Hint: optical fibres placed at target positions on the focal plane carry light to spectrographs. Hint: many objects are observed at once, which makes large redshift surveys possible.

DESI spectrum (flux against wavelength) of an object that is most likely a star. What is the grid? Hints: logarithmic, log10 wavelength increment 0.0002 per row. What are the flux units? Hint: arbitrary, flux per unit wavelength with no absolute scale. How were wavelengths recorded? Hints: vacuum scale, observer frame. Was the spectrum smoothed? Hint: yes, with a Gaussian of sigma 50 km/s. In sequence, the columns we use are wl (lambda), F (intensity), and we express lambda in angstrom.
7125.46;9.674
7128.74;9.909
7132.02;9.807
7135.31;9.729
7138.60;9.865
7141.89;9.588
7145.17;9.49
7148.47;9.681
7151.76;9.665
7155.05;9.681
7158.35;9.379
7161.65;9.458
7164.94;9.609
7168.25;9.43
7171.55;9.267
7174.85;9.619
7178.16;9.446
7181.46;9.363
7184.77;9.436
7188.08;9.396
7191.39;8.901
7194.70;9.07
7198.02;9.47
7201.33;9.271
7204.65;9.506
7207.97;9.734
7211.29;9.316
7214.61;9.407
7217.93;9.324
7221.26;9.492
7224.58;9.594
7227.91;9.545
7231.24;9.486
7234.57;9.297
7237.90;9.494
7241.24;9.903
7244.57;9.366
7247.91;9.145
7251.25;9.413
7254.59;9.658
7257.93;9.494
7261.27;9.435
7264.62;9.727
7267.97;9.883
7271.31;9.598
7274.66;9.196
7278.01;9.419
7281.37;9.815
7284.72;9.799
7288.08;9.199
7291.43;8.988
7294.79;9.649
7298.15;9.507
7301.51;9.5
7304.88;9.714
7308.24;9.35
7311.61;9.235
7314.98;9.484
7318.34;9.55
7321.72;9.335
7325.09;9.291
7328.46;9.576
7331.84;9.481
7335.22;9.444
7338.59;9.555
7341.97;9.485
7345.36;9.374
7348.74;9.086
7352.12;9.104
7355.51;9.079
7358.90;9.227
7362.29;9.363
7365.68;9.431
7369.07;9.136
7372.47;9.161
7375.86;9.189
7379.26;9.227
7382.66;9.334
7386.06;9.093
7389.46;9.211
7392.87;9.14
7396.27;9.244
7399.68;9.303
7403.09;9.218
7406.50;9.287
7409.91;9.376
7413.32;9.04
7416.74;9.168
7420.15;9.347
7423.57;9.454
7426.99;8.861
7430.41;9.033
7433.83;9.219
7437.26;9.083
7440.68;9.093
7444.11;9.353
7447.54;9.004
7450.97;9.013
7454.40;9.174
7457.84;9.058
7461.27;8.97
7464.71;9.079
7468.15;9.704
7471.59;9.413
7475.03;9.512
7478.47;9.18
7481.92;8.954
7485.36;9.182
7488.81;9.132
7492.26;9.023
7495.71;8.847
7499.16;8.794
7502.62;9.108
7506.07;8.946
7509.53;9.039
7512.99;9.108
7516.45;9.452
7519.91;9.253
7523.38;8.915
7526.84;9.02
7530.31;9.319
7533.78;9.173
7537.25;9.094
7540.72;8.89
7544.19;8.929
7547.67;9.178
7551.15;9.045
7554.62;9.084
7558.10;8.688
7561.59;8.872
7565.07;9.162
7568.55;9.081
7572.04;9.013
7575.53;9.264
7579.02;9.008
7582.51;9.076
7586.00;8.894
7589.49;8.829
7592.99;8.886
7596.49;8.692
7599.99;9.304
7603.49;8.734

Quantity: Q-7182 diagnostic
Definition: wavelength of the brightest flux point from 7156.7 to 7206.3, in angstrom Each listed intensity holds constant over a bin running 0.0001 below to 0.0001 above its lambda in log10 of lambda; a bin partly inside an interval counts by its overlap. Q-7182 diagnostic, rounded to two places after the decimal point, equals 7174.85 angstrom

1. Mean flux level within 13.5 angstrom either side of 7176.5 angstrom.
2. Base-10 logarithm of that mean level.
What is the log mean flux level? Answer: 0.975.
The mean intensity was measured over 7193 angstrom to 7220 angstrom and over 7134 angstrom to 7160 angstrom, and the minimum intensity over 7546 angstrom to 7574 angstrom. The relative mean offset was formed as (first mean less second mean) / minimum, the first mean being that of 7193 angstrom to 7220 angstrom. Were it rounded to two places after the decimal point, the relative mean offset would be -0.03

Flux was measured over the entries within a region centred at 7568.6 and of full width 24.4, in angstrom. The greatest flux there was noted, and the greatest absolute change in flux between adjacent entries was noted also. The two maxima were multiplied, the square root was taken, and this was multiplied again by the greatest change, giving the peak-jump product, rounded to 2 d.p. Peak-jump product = 0.48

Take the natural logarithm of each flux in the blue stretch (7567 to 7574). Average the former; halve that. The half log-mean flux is 1.10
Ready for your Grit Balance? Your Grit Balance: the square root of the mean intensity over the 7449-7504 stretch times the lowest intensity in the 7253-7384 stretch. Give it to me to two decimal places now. 9.06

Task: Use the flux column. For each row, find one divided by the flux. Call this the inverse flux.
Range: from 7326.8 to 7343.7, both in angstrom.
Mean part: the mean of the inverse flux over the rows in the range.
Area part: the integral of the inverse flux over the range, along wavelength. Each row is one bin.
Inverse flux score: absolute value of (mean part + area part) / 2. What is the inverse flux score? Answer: 0.941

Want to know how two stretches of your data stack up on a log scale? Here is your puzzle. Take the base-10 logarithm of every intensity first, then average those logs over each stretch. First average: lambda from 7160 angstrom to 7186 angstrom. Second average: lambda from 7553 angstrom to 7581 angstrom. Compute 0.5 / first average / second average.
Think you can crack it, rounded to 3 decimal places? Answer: 0.537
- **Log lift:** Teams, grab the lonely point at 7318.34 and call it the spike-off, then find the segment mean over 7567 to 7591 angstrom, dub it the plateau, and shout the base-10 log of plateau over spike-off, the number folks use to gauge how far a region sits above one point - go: -0.025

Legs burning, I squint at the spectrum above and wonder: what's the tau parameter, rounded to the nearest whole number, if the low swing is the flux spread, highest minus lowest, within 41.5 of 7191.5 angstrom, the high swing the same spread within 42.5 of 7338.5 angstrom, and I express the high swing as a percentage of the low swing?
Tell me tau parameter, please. 76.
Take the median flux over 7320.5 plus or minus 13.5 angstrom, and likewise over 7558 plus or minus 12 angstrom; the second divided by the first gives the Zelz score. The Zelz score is 0.96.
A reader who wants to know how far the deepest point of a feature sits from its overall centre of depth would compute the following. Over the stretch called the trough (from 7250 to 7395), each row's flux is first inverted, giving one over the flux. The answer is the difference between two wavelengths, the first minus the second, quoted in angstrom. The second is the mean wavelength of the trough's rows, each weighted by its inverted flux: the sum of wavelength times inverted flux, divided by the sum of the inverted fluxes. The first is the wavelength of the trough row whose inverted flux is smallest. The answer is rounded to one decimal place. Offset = -54.4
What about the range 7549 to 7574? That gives 3.5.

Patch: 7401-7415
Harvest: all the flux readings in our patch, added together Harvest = 36.9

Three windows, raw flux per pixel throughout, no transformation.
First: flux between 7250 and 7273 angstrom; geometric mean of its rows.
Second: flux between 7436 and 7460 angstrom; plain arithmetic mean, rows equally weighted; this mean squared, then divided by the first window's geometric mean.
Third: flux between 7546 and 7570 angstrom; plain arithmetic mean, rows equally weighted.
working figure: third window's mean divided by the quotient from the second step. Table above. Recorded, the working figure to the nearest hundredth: 1.04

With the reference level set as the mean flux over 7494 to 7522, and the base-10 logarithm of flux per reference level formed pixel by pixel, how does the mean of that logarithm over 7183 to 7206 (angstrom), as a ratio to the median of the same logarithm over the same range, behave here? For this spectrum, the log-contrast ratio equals 0.68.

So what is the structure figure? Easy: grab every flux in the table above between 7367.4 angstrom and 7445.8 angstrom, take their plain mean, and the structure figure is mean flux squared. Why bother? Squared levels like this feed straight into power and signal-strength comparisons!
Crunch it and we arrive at 85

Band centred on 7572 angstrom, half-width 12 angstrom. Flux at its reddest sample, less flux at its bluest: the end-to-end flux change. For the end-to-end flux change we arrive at 0.20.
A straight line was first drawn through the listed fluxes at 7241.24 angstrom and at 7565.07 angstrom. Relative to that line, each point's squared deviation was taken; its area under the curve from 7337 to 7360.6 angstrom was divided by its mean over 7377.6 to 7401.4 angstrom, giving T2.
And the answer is 34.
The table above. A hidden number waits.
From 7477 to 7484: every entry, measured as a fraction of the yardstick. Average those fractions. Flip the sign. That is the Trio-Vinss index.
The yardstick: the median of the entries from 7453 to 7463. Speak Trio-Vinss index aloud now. -1.00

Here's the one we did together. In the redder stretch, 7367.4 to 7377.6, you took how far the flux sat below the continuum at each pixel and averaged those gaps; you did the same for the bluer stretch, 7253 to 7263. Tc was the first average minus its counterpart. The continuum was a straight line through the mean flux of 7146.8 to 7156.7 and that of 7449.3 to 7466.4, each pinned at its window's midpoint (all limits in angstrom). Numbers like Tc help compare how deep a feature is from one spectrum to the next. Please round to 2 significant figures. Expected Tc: 0.14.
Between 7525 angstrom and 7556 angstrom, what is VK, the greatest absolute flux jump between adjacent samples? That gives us 0.30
